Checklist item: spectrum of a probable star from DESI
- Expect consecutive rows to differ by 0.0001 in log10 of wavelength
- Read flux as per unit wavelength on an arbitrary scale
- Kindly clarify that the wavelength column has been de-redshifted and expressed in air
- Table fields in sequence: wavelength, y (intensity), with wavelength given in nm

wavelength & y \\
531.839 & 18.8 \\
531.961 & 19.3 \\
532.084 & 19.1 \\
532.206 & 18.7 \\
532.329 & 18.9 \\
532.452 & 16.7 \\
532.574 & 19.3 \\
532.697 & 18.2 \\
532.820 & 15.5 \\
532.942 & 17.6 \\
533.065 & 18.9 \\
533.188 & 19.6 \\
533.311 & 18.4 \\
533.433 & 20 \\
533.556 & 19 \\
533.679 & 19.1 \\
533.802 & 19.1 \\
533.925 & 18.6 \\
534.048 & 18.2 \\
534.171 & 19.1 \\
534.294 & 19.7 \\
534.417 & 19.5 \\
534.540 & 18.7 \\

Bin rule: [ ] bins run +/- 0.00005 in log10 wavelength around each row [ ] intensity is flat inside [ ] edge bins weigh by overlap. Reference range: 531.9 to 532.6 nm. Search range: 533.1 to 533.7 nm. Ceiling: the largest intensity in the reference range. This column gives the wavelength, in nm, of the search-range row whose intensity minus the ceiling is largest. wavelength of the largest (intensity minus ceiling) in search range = 533.433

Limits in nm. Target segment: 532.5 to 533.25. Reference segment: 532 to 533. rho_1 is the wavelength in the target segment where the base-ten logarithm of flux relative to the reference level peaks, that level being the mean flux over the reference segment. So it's 533.188 nm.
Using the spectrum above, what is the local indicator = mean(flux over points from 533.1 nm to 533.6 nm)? 19.2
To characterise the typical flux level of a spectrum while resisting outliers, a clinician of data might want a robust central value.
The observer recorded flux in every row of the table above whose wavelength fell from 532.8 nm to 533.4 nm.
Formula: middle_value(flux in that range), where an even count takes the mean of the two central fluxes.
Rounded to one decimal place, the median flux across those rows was 18.4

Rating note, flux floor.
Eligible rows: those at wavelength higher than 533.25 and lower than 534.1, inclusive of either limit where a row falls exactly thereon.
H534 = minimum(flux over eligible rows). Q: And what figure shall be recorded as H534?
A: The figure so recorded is 18.2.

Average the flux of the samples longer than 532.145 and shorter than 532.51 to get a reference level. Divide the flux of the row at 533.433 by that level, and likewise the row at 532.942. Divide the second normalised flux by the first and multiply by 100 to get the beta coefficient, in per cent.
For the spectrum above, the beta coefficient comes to 88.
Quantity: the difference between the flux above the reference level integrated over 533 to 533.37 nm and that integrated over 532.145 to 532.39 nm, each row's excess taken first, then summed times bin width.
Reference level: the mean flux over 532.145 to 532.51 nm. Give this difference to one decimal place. 0.1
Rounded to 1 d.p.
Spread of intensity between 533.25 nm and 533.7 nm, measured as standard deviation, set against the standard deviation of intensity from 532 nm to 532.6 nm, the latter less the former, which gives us 0.4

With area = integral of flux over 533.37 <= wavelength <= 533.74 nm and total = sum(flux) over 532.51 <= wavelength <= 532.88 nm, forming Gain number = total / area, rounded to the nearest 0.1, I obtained 7.4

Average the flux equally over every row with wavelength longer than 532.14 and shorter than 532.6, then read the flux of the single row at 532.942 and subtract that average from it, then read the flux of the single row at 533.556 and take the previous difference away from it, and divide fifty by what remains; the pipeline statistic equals 2.53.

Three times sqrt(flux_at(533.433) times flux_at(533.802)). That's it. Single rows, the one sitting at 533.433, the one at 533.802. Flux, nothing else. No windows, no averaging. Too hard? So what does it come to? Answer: 59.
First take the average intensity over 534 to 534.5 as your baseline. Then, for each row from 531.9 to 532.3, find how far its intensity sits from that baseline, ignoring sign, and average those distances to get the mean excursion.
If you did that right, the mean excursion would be 0.21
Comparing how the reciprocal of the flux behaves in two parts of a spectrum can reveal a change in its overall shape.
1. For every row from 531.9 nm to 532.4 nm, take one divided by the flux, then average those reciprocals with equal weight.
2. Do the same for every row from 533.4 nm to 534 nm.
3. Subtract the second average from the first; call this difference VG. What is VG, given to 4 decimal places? 0.0004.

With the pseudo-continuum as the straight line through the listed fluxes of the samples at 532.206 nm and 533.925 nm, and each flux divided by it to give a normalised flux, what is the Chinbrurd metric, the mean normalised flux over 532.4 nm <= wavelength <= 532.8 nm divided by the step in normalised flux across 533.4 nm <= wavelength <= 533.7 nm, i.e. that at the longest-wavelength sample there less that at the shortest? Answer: -20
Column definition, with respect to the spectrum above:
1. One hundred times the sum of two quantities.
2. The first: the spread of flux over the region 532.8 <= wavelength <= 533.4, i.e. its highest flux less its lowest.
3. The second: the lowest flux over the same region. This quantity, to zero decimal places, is 1960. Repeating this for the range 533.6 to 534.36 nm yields 1970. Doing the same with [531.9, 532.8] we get 1930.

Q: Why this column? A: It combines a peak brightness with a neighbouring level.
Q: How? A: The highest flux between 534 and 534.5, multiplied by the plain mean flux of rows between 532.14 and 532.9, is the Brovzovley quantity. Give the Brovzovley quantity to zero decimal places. 352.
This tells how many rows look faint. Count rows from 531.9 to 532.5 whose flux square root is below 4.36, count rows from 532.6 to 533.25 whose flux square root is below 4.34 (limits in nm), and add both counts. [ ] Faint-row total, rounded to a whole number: 6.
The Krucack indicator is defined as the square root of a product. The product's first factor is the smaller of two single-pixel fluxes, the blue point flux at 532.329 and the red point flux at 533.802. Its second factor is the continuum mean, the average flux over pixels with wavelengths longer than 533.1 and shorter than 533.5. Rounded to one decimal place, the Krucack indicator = 19.1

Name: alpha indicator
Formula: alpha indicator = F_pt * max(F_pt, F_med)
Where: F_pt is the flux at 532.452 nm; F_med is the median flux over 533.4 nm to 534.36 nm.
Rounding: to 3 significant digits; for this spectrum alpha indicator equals 319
